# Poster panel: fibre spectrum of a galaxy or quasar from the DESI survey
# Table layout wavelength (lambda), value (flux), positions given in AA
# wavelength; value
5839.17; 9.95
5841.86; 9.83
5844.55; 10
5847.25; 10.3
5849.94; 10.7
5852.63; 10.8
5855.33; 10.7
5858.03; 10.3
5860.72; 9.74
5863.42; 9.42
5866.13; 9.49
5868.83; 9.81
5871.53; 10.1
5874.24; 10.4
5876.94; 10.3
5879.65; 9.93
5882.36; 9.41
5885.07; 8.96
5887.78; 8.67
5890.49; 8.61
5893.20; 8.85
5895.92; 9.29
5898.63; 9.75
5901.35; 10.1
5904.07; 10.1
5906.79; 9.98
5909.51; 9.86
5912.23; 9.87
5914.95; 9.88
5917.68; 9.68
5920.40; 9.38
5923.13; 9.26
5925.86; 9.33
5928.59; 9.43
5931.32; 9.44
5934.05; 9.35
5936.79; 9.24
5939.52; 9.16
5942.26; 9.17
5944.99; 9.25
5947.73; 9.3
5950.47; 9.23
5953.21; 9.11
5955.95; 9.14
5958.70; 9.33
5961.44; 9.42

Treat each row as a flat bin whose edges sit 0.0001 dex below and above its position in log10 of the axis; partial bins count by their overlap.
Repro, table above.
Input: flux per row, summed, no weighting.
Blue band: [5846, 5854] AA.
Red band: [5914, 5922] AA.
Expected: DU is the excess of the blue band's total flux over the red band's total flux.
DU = 2.9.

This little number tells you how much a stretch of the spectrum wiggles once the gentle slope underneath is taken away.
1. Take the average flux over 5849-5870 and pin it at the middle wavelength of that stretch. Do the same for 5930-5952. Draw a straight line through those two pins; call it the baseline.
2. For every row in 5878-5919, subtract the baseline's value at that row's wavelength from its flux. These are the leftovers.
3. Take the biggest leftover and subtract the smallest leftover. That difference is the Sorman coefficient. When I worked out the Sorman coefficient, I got 1.63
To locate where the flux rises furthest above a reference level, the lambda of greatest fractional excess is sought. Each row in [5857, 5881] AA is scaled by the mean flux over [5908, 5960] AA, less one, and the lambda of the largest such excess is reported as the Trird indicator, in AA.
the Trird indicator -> 5874.24 AA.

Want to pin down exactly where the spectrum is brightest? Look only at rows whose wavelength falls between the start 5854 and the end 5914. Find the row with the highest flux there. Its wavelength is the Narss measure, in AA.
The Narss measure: 5855.33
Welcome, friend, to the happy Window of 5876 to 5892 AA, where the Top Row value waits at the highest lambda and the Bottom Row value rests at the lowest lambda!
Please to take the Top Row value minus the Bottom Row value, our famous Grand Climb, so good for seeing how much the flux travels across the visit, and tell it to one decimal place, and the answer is -1.7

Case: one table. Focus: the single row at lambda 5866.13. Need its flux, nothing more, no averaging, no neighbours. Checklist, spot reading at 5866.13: 9.49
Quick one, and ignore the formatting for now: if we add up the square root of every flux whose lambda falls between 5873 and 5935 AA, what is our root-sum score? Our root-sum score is 71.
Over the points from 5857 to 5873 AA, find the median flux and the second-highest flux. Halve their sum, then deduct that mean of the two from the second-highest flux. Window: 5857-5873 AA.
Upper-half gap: 0.16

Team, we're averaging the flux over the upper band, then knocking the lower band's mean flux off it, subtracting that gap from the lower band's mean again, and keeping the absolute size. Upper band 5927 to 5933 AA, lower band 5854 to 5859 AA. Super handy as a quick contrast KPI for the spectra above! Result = 11.6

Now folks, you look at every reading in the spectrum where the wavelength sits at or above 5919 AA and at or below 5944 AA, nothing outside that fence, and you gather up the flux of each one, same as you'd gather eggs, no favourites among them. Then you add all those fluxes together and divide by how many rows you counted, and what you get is 9.3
